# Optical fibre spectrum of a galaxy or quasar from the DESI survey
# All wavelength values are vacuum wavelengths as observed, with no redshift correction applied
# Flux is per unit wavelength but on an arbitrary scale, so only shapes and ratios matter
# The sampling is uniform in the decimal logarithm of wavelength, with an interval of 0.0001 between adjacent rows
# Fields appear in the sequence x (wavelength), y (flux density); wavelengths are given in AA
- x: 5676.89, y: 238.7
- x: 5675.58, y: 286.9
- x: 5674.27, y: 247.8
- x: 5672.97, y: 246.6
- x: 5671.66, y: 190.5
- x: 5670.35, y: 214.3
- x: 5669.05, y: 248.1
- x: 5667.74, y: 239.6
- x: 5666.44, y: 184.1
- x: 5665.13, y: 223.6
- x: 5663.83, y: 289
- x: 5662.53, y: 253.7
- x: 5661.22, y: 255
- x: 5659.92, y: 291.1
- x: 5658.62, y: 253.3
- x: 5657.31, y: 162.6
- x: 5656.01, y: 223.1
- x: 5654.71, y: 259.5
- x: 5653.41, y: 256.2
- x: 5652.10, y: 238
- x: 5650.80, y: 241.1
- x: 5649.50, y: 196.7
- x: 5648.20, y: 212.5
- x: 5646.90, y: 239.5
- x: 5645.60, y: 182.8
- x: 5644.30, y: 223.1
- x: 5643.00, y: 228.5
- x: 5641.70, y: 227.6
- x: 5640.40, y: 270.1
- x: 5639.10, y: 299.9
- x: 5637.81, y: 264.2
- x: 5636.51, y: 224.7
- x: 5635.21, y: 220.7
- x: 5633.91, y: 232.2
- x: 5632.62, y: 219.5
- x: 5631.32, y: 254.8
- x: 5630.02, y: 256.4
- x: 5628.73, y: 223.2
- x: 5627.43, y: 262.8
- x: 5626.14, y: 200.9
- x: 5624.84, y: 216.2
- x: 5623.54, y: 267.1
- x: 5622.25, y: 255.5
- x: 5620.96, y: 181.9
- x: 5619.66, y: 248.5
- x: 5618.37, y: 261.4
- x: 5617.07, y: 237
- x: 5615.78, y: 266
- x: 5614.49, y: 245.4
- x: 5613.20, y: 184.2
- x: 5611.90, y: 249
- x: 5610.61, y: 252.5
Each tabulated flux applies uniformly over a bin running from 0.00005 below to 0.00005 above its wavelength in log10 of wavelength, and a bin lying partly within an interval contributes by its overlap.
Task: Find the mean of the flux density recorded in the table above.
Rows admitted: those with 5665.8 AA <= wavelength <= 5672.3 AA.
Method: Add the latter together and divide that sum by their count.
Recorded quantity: 215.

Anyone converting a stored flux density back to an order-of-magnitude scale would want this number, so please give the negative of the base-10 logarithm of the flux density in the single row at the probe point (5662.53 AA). -2.40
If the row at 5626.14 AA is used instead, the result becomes -2.30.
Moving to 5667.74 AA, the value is -2.38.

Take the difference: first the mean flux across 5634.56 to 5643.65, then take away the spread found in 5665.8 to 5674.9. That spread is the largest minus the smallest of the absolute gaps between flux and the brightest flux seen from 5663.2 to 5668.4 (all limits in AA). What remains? 184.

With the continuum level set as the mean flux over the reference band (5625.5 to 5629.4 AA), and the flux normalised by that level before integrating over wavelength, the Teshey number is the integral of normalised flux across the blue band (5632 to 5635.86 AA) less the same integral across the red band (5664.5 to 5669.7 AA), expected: -1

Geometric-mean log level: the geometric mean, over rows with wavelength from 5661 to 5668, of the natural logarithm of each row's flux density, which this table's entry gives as 5.47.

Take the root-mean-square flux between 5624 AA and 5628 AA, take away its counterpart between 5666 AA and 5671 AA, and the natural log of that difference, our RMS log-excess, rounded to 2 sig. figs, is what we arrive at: 1.7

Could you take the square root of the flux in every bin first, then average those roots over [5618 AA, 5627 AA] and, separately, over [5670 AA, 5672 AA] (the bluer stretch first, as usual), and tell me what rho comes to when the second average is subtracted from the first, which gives 1.0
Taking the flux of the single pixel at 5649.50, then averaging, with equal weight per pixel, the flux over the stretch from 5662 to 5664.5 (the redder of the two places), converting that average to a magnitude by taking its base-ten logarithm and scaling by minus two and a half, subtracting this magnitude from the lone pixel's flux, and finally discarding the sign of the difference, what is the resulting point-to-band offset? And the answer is 203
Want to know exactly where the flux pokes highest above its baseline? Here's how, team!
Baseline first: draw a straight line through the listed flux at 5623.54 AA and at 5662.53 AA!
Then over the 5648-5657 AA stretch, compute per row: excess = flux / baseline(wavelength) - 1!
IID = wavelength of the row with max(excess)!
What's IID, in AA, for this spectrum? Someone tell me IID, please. 5654.71 AA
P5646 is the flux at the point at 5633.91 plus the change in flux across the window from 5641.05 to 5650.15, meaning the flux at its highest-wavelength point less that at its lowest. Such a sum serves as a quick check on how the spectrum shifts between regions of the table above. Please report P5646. 201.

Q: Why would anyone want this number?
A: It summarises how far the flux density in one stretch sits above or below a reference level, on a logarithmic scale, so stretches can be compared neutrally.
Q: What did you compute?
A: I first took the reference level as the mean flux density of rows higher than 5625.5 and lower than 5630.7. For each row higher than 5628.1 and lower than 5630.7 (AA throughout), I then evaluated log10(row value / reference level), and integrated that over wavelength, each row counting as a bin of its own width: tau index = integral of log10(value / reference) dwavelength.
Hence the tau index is 0.016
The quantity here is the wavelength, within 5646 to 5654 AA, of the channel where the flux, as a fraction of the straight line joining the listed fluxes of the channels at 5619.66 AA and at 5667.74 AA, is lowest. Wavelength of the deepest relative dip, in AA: 5649.50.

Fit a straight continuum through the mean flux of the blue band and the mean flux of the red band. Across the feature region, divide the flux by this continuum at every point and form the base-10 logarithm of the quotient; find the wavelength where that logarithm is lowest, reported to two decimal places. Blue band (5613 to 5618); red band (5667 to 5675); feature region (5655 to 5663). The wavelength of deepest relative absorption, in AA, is 5657.31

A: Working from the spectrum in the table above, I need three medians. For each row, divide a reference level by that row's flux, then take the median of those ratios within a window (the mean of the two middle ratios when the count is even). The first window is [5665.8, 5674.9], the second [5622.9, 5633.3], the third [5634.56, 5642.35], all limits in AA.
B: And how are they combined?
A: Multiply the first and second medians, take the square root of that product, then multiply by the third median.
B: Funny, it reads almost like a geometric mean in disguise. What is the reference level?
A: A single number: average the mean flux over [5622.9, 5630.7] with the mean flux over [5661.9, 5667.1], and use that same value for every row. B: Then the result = 0.97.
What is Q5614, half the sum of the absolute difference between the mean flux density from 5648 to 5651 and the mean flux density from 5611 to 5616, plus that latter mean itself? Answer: 128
